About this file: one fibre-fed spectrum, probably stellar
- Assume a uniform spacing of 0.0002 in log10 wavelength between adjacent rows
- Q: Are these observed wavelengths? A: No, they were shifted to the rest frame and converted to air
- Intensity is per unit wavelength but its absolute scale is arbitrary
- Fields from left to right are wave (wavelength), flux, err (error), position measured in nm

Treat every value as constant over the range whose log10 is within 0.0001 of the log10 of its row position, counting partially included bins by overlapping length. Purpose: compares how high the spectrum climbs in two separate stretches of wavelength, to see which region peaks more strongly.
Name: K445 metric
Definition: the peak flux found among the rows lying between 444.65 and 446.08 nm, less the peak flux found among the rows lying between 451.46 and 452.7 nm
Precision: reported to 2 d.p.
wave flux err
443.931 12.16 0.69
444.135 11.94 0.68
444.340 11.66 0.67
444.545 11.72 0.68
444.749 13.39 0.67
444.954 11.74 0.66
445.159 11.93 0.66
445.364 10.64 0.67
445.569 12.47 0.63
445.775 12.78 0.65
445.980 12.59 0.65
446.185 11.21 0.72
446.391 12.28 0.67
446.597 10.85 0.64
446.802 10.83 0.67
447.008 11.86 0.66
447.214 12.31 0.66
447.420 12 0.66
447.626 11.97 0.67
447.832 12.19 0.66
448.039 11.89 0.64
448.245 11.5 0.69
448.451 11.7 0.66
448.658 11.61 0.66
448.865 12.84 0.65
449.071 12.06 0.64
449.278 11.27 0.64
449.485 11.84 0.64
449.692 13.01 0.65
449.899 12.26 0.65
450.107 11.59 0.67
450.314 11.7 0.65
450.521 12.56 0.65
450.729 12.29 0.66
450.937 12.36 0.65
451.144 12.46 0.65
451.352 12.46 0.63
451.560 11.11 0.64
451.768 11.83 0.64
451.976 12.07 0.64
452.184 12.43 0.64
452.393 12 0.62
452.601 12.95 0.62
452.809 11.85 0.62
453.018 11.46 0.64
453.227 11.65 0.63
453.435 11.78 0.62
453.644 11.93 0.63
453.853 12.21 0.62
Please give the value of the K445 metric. 0.44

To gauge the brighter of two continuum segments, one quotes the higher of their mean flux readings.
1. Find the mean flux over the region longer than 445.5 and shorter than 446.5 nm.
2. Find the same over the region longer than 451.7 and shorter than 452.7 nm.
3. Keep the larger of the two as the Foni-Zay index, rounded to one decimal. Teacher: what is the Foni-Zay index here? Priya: 12.3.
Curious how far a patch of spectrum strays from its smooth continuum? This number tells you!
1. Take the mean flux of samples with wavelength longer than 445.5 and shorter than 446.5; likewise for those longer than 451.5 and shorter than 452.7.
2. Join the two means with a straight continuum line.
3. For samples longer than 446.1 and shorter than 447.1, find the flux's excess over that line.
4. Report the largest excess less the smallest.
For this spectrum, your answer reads 1.4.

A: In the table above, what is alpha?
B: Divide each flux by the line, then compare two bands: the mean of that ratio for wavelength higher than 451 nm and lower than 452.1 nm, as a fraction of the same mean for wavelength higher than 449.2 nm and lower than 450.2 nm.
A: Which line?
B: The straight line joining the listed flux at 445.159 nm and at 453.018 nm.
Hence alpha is 1.01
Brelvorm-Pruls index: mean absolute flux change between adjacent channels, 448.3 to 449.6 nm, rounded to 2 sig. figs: 0.69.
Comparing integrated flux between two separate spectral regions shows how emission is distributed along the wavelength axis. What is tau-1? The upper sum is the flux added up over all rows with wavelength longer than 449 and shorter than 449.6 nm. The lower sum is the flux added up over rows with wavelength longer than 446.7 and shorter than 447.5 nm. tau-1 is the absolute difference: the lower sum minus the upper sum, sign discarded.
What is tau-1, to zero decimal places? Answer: 12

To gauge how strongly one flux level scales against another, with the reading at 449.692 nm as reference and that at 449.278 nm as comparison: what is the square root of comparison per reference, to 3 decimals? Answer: 0.931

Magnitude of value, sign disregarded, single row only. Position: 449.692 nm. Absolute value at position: 13.0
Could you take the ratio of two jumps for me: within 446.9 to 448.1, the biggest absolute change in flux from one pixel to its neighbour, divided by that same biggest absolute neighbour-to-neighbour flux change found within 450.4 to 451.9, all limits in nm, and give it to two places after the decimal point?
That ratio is 0.33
